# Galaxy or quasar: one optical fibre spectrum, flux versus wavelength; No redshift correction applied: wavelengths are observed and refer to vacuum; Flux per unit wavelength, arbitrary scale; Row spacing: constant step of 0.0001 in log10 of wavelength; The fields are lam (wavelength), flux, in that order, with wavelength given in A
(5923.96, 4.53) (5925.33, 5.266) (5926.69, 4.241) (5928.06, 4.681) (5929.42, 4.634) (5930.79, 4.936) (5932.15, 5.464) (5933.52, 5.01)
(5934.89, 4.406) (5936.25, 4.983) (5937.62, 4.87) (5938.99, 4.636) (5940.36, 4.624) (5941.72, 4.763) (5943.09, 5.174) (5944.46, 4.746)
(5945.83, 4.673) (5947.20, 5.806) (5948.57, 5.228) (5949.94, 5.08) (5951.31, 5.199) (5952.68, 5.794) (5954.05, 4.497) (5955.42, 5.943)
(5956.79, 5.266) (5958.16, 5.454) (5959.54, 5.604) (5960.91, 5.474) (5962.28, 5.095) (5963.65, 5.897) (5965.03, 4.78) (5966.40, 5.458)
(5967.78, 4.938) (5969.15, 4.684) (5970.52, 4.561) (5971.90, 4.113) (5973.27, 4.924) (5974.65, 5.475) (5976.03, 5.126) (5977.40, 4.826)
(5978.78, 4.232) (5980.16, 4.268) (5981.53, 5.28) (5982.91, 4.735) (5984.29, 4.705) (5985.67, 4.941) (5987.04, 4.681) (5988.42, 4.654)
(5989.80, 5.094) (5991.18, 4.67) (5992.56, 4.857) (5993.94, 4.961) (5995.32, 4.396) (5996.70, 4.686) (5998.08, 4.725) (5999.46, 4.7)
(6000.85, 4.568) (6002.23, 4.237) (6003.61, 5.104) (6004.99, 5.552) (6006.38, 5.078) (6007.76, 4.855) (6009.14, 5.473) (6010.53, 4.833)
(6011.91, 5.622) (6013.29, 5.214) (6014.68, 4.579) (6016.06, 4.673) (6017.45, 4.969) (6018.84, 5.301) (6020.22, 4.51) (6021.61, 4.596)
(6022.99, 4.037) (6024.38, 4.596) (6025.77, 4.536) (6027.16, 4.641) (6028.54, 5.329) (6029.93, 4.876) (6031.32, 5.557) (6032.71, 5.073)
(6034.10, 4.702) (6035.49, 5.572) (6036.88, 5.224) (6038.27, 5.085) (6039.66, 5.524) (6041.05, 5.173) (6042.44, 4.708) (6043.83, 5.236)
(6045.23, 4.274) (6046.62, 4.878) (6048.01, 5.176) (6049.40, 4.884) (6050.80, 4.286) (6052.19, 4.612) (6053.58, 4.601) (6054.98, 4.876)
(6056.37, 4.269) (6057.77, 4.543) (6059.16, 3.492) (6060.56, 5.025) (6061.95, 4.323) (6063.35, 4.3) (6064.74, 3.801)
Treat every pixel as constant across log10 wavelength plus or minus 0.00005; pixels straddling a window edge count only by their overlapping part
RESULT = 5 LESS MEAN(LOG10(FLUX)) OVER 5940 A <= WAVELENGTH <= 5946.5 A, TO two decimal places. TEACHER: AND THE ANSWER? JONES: 4.32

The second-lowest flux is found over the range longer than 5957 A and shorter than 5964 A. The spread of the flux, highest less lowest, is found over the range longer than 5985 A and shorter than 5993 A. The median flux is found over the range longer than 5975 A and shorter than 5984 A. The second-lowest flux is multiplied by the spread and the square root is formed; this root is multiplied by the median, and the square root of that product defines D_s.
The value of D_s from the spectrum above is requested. 2.7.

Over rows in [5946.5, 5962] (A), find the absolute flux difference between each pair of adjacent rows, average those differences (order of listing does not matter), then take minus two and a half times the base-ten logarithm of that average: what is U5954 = 0.7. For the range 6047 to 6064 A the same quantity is 0.7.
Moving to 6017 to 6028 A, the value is 1.1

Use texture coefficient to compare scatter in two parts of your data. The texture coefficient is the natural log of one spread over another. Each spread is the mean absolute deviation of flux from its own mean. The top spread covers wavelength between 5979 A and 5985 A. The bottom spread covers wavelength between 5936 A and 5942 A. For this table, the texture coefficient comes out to 0.79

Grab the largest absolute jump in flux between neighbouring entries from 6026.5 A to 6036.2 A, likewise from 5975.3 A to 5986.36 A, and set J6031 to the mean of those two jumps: 0.94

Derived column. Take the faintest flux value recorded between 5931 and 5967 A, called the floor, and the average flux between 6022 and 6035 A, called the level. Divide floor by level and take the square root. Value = 0.956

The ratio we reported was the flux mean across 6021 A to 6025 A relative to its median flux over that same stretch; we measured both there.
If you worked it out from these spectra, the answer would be 0.96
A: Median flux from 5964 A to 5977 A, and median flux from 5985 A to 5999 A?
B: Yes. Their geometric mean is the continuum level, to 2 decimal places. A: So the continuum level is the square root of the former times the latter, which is 4.81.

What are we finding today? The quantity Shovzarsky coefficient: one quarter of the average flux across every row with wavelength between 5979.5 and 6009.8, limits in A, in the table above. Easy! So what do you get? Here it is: 1.21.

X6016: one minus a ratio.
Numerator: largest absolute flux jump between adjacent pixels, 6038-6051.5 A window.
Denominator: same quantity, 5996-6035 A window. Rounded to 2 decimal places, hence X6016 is -0.11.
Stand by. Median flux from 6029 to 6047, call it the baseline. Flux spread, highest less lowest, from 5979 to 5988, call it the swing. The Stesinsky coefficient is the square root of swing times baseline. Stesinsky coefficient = 2.3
